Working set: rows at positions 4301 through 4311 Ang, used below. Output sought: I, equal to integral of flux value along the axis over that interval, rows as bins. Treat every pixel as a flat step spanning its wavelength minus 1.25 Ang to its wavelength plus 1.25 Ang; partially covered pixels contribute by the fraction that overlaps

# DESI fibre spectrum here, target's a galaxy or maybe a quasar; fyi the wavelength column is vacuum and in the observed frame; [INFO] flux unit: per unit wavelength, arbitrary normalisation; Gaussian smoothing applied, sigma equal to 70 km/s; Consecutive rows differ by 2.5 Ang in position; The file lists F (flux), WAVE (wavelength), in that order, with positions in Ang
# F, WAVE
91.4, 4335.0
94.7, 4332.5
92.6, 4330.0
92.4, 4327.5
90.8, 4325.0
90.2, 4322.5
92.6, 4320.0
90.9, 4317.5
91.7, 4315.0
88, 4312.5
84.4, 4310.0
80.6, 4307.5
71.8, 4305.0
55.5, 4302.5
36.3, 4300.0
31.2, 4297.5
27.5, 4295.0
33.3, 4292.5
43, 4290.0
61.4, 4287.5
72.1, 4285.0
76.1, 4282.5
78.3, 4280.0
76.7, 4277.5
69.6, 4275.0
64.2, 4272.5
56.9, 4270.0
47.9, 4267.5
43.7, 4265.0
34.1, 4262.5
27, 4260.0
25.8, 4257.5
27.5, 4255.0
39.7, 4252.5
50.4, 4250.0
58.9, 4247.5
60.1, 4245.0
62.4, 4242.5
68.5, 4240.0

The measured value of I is 719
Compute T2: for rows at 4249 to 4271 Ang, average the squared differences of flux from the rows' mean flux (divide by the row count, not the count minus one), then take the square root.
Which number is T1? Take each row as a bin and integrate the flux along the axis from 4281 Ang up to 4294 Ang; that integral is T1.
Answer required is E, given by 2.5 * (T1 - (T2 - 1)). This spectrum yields 1829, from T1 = 741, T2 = 11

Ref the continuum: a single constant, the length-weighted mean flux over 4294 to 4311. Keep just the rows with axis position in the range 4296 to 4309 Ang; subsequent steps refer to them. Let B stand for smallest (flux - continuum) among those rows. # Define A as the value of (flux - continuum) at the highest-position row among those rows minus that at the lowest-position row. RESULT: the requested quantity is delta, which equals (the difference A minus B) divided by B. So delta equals -3.0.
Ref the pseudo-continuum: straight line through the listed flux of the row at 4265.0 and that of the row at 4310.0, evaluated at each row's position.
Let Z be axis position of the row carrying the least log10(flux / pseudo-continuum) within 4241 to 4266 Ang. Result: 4260.0 Ang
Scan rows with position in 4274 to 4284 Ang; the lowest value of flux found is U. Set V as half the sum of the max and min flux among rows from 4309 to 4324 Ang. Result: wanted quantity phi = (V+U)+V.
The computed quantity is 247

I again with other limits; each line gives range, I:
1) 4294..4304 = 387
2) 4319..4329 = 915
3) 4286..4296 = 424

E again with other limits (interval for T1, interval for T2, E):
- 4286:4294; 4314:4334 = 922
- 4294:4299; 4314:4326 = 373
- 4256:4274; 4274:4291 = 1907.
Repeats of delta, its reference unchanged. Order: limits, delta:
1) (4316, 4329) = -1.0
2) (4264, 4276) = -3.2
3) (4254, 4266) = -1.5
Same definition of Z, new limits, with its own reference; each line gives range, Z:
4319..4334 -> 4330.0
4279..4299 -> 4295.0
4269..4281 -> 4270.0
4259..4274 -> 4260.0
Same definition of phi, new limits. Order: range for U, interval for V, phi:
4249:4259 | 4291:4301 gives 90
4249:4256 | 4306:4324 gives 201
